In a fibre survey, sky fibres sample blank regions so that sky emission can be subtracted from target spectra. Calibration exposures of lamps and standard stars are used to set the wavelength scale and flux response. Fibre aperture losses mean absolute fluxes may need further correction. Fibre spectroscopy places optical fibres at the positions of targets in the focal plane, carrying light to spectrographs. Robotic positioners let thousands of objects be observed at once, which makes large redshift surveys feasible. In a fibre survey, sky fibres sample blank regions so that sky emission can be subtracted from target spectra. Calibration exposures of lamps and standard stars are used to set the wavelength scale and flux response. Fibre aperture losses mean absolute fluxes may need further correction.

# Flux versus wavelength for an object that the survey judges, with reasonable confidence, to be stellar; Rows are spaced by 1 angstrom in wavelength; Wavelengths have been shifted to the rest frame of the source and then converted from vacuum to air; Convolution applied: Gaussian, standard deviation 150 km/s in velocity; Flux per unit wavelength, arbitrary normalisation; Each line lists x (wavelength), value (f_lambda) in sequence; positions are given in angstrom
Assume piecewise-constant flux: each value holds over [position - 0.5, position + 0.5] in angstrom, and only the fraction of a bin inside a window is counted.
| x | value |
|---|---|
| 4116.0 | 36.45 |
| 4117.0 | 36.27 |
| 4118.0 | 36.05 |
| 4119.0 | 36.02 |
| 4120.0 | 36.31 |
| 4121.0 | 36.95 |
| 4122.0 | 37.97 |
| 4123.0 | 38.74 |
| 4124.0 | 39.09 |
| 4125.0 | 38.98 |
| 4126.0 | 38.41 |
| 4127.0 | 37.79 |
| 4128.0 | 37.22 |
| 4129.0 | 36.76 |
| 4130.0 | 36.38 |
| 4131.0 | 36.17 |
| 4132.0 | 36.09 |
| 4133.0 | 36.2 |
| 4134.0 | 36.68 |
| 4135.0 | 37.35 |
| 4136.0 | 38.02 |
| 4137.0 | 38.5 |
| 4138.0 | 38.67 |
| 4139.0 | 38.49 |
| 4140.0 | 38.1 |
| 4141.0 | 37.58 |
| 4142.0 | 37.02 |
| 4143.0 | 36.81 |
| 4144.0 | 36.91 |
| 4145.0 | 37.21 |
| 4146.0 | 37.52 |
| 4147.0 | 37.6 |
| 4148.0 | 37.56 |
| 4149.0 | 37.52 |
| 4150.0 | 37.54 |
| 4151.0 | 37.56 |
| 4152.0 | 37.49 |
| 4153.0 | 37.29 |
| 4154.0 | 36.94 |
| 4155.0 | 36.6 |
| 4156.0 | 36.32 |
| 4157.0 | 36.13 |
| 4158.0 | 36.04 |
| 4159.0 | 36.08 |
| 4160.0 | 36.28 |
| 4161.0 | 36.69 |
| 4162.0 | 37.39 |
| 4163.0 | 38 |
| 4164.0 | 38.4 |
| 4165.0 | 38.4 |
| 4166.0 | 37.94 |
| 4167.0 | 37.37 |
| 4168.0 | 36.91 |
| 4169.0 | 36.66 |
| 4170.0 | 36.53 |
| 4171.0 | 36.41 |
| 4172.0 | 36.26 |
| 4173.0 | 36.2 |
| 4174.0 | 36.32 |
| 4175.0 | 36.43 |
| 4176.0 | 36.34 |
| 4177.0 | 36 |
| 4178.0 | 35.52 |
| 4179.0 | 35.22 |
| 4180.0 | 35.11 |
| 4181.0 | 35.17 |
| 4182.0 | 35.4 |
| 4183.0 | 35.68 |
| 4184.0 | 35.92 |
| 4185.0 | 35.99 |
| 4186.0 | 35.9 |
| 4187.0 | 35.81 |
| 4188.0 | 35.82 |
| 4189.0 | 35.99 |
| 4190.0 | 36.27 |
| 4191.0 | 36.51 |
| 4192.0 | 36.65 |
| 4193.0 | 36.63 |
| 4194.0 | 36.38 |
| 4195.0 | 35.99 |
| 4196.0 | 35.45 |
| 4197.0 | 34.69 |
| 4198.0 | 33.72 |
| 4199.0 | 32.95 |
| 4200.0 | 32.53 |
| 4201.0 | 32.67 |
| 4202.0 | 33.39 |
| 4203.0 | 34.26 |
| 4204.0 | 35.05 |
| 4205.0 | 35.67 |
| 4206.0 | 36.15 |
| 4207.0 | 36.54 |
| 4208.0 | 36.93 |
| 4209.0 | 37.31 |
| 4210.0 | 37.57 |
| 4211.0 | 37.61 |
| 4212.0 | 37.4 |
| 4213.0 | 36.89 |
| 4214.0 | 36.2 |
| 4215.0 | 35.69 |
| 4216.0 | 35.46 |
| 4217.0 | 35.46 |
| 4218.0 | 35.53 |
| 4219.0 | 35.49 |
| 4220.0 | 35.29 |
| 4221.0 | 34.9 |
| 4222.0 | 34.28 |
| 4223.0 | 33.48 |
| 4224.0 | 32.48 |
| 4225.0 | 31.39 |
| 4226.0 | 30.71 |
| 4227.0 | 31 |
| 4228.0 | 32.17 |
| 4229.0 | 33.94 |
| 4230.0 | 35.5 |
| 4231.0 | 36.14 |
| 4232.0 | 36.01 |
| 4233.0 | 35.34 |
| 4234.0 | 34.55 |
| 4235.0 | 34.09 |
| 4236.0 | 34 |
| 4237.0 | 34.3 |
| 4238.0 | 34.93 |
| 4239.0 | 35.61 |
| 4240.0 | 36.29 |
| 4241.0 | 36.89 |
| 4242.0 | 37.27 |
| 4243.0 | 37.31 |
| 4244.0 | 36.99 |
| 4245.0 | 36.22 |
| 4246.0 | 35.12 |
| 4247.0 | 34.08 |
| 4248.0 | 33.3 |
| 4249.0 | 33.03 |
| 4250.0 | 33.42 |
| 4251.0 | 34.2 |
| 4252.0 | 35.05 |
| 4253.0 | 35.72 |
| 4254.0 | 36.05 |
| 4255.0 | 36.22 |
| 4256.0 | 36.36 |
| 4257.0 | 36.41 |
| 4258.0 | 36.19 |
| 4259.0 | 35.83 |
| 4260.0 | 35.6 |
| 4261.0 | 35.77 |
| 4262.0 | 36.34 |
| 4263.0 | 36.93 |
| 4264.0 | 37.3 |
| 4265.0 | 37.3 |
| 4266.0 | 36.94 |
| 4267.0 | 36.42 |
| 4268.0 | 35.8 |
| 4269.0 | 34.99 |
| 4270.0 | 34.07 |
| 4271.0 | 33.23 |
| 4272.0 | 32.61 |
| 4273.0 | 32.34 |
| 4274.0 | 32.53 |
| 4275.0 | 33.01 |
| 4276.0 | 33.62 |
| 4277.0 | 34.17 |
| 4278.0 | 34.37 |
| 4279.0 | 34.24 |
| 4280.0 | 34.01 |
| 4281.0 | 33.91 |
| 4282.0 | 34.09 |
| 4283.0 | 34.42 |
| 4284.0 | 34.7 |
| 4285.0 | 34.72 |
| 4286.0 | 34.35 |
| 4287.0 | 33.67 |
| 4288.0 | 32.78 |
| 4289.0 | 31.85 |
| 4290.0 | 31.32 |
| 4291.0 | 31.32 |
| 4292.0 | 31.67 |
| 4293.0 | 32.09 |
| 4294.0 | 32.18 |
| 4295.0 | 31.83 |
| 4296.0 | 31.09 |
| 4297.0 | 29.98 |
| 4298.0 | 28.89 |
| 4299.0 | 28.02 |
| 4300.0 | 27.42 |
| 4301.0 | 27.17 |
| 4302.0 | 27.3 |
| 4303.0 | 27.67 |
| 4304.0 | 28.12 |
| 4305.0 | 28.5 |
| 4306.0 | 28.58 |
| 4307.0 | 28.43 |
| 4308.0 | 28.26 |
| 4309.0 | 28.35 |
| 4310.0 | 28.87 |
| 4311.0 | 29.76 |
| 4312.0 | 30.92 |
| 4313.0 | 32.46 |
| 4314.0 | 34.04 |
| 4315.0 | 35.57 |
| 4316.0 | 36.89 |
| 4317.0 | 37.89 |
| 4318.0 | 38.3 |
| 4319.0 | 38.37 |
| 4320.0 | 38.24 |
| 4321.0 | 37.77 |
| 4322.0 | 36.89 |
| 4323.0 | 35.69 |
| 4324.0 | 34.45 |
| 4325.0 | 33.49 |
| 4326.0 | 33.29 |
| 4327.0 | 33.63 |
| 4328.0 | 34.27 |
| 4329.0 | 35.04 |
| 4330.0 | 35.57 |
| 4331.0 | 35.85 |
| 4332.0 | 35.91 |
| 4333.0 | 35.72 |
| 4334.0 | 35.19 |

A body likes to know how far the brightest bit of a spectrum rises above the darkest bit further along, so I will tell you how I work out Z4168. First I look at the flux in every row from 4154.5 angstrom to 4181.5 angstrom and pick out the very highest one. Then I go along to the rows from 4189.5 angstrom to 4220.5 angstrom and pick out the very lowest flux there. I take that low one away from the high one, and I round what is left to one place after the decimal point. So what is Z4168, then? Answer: 5.9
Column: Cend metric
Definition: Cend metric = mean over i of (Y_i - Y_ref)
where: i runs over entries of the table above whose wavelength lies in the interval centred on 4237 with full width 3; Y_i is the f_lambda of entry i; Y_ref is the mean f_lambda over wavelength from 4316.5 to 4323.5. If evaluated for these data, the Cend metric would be -3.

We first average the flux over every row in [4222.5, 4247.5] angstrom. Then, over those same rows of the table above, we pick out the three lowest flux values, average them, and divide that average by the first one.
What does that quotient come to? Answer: 0.90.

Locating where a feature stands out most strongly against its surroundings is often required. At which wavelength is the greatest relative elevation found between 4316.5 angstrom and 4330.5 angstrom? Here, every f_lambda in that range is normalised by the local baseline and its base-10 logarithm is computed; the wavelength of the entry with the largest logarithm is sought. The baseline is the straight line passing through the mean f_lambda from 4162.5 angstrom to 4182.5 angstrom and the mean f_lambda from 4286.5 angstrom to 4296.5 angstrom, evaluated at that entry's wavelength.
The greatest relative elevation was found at 4319.0 angstrom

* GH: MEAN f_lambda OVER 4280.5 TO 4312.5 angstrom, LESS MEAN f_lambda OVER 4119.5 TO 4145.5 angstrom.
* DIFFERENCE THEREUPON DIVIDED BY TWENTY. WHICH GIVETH -0.34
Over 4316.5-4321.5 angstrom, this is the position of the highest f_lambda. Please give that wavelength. 4319.0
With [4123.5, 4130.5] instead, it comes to 4124.0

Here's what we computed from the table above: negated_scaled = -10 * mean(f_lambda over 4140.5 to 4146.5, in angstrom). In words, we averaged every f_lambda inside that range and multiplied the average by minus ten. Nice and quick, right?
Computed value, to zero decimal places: -372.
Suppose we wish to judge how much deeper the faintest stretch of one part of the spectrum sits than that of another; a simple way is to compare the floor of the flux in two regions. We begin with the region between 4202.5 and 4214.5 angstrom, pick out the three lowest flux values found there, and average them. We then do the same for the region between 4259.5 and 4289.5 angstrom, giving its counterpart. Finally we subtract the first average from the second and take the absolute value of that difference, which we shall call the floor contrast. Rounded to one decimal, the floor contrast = 2.8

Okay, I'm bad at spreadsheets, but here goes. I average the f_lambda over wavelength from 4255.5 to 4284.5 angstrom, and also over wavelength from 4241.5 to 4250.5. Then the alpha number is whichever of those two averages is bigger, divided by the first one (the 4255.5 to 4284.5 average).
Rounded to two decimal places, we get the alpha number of 1.01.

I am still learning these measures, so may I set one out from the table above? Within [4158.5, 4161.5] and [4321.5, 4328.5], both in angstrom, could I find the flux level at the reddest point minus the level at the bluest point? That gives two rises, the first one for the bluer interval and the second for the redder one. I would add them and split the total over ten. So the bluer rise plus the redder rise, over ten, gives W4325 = -0.20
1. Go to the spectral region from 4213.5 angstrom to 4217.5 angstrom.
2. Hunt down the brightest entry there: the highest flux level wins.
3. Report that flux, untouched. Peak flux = 36.2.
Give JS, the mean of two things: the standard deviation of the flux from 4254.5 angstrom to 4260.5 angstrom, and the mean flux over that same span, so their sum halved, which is 18.2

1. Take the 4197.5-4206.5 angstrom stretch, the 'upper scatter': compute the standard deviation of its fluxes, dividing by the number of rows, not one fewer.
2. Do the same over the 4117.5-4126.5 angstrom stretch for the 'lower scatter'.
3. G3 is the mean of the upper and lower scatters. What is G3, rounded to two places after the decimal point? 1.23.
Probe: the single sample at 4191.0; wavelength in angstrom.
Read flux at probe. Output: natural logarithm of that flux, 3.60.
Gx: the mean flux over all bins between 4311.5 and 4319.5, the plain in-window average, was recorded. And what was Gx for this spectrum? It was 35.6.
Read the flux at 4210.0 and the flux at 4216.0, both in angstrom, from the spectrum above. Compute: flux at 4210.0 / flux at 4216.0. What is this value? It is 1.06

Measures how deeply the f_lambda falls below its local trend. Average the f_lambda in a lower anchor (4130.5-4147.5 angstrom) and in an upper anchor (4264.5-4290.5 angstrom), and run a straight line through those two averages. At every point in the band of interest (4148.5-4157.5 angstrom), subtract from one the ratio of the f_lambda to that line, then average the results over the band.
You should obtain -0.001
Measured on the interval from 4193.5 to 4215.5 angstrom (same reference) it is 0.008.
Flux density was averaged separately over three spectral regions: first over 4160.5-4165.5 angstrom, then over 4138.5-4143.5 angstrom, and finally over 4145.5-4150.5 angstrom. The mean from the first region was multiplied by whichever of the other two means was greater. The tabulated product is 1420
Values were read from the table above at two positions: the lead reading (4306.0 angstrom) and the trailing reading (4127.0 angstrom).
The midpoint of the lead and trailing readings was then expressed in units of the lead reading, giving 1.16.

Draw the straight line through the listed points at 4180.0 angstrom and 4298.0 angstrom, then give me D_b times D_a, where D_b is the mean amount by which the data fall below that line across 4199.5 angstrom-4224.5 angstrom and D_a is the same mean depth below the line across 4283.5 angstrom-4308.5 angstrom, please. 2.9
